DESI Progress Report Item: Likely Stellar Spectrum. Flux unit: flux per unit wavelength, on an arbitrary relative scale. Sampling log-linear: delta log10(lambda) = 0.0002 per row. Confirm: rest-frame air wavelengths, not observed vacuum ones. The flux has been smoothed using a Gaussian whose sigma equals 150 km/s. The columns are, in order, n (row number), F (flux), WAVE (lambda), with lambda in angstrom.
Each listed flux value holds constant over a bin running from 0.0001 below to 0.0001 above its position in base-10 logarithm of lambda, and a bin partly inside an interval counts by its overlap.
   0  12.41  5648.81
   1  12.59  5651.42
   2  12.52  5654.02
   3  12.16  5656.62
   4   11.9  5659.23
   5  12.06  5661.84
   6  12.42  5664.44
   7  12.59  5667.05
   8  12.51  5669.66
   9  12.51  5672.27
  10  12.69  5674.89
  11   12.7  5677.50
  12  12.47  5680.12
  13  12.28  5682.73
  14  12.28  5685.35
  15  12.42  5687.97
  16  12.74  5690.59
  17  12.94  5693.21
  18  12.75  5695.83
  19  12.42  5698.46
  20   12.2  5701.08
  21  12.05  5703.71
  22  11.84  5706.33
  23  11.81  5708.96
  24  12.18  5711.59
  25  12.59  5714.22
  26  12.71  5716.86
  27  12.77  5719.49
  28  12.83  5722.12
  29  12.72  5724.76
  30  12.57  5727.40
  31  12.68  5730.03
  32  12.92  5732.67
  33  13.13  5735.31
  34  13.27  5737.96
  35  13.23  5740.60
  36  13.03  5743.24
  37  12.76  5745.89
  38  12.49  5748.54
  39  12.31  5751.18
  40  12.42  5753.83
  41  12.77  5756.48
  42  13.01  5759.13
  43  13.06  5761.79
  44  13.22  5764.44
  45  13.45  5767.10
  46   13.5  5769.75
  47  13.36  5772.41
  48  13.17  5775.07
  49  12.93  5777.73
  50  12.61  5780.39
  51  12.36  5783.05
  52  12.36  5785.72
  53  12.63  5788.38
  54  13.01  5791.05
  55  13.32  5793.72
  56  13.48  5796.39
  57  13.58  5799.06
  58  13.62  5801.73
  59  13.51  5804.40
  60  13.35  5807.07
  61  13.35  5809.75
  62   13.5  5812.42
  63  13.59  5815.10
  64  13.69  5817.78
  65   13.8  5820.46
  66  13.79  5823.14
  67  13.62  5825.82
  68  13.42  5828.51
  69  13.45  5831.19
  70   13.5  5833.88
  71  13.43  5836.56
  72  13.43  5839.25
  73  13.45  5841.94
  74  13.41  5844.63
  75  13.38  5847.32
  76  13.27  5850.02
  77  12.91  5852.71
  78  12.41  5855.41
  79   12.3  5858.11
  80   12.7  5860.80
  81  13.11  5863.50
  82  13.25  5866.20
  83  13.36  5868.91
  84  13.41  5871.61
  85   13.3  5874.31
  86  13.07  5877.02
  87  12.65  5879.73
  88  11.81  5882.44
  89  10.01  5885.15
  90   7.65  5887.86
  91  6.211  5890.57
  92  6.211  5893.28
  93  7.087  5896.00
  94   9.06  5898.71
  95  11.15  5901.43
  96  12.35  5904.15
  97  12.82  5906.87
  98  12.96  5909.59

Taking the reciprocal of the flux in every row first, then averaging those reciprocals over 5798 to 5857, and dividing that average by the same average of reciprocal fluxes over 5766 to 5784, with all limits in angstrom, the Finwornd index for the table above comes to 0.972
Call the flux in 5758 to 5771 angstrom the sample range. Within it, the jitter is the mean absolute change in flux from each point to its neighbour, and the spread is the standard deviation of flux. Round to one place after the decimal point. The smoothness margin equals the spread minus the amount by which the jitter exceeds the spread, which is 0.3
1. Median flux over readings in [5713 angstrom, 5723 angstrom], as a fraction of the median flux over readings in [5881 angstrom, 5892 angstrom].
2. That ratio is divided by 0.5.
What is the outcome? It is 2.89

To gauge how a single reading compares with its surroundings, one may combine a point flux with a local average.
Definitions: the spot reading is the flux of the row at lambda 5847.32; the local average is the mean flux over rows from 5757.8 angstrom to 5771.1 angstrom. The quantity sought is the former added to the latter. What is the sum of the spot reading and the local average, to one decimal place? 26.6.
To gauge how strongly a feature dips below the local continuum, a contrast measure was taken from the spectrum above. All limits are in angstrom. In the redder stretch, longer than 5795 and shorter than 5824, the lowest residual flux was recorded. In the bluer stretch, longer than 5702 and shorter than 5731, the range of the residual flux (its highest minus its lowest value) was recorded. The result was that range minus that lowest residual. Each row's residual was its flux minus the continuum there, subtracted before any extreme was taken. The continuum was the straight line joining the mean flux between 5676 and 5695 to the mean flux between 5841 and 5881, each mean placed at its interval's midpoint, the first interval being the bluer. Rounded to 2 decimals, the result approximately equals 0.55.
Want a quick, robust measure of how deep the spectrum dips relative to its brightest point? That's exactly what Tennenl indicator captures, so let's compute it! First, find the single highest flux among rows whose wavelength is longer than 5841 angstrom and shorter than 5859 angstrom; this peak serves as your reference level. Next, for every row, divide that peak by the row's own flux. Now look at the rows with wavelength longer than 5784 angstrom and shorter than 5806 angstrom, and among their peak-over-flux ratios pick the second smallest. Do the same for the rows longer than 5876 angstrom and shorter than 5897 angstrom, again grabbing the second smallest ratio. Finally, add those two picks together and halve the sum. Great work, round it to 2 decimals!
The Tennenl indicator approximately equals 1.03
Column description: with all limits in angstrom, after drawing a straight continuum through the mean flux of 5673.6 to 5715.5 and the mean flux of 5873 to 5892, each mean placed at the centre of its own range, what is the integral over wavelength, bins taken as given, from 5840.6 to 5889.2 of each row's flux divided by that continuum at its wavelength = 56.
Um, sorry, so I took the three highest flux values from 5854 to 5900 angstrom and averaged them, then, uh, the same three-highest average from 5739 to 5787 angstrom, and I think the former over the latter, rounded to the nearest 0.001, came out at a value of 0.994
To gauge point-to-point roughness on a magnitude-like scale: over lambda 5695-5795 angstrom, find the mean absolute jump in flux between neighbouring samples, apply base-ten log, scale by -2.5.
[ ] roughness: 1.8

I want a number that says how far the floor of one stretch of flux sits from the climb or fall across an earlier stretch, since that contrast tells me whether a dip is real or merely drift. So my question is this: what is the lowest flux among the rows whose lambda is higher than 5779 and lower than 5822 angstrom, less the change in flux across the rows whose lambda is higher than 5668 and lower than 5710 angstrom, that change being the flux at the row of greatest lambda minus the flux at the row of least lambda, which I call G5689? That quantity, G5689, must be 13.1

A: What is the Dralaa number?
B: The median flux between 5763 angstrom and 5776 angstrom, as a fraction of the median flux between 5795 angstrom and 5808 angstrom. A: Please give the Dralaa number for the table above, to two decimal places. 0.99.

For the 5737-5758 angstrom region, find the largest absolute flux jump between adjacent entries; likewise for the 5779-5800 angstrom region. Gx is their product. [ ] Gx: 0.13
